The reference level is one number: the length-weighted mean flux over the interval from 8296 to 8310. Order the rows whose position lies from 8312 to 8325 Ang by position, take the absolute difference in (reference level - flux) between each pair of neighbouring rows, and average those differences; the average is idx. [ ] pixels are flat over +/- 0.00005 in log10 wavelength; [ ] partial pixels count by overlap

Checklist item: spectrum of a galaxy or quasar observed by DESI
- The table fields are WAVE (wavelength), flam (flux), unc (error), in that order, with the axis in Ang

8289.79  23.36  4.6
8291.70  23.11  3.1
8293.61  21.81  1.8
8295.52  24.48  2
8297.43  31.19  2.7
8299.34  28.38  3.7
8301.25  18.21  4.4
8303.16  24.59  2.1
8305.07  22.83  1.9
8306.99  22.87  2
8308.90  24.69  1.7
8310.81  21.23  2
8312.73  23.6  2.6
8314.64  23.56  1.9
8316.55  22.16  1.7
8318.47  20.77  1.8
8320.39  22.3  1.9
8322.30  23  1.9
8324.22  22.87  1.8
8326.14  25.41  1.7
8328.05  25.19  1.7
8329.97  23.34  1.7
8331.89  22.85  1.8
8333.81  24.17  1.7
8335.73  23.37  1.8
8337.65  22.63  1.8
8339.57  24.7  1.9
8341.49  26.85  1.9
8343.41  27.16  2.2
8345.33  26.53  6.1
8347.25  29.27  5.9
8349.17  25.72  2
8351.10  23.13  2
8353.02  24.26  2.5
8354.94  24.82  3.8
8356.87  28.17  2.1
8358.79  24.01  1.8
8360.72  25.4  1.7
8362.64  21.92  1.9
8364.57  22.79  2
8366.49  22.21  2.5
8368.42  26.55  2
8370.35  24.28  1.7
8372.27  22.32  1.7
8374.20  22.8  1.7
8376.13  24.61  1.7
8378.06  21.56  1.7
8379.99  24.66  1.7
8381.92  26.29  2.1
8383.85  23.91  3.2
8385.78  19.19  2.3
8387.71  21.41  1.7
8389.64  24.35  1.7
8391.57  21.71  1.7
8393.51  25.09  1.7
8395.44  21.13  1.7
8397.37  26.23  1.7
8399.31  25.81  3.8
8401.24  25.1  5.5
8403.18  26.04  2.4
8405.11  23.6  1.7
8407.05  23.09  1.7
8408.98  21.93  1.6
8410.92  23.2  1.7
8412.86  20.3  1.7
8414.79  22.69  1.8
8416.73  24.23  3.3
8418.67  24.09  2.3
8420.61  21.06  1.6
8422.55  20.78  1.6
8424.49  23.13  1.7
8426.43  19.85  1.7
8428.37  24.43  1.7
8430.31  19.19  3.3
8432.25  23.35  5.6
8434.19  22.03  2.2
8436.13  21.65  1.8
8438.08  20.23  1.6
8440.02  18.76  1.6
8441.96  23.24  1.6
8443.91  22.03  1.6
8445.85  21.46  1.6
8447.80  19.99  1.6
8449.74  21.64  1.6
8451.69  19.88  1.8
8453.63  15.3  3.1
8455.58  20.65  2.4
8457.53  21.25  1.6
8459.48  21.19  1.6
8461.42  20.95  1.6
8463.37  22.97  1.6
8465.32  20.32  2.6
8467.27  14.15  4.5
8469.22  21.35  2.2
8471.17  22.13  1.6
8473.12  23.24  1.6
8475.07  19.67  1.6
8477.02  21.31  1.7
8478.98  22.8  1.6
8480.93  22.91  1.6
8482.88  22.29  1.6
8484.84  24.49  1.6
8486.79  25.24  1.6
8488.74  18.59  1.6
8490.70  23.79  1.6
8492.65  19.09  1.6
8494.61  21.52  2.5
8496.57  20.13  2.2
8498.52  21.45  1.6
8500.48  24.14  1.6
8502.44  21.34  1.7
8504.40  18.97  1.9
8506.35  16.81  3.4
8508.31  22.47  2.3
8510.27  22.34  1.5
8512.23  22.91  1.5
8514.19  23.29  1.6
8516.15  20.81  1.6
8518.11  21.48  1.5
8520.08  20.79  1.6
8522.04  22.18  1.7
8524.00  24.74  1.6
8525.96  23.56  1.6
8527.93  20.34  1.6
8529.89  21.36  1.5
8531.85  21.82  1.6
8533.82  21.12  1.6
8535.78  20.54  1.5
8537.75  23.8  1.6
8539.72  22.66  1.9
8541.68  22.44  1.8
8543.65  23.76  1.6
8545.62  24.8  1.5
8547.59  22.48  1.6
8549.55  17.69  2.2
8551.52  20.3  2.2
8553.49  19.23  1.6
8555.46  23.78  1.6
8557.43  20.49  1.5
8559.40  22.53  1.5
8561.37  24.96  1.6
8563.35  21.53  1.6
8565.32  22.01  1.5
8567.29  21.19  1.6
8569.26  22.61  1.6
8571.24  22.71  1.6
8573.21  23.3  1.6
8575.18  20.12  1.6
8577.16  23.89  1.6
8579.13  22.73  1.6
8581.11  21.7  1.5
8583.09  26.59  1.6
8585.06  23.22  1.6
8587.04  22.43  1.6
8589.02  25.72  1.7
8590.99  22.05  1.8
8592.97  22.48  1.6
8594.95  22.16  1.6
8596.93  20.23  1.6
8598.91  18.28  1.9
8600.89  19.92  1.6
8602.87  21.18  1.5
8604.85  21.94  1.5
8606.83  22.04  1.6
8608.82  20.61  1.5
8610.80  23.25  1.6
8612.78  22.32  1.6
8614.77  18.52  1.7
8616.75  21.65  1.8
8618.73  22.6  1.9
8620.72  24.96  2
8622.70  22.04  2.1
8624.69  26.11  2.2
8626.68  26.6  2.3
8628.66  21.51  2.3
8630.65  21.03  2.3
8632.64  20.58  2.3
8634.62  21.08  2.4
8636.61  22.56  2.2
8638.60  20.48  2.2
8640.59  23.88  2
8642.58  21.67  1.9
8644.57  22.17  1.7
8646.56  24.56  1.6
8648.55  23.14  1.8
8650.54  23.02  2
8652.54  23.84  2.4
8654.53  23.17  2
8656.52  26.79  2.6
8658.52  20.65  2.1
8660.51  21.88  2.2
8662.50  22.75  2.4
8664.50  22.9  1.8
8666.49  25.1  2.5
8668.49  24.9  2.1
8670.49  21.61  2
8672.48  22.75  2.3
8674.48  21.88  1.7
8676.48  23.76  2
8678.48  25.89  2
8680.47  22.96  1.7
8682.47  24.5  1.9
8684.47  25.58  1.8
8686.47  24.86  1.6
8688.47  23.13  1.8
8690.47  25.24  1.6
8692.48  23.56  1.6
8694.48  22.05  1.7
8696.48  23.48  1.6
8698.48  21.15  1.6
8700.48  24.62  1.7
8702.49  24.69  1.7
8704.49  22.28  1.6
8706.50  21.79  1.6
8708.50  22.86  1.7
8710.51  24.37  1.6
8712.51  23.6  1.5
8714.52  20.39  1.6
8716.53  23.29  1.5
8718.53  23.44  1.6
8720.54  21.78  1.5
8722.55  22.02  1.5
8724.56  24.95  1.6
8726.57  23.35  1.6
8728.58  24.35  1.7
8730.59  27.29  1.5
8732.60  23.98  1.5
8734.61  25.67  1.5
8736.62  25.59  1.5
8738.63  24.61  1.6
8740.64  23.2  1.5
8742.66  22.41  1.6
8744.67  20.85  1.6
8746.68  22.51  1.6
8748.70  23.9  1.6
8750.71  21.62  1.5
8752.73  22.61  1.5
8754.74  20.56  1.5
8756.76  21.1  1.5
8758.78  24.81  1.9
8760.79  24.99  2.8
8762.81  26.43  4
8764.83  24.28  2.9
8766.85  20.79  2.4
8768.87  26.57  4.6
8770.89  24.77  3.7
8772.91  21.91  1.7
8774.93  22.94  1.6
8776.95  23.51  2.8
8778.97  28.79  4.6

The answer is 0.9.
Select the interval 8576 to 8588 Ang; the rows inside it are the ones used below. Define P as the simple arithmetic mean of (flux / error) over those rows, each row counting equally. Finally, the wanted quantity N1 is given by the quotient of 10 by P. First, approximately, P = 14.8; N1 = 0.68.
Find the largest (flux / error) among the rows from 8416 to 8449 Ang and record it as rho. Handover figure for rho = 14.5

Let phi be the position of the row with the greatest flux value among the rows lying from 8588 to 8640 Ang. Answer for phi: 8626.68 Ang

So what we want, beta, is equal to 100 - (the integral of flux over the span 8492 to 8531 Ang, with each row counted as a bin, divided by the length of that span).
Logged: 78.5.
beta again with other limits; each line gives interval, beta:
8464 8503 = 78.5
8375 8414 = 76.5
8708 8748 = 76.5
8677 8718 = 76.5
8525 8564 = 78.0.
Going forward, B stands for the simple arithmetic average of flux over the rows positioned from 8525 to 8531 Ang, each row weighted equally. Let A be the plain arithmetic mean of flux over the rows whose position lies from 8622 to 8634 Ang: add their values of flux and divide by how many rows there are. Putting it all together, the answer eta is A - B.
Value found 1.2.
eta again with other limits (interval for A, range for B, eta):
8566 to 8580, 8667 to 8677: -0.6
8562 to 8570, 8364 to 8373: -1.8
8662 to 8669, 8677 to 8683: -0.5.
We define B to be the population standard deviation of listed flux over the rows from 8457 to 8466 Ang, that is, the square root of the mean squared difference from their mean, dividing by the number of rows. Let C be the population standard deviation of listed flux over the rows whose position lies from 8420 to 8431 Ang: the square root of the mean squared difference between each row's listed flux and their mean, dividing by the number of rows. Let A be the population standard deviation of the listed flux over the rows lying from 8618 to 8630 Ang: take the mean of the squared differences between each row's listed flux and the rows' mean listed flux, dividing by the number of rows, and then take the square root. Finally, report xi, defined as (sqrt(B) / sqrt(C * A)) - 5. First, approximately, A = 2.0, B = 0.9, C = 1.8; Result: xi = -4.51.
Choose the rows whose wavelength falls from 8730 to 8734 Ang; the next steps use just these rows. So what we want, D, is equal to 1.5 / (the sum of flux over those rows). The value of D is 0.029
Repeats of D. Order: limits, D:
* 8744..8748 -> 0.035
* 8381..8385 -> 0.030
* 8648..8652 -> 0.032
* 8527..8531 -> 0.036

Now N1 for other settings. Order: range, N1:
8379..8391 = 0.86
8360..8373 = 0.80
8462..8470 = 1.14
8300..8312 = 0.93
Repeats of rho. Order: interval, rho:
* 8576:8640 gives 16.6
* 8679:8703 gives 15.8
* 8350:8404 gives 15.4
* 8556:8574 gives 15.6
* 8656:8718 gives 15.8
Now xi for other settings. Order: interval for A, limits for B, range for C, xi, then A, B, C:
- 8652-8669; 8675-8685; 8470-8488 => -4.36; 1.7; 1.1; 1.5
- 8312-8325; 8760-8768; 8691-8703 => -3.67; 0.9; 2.1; 1.3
